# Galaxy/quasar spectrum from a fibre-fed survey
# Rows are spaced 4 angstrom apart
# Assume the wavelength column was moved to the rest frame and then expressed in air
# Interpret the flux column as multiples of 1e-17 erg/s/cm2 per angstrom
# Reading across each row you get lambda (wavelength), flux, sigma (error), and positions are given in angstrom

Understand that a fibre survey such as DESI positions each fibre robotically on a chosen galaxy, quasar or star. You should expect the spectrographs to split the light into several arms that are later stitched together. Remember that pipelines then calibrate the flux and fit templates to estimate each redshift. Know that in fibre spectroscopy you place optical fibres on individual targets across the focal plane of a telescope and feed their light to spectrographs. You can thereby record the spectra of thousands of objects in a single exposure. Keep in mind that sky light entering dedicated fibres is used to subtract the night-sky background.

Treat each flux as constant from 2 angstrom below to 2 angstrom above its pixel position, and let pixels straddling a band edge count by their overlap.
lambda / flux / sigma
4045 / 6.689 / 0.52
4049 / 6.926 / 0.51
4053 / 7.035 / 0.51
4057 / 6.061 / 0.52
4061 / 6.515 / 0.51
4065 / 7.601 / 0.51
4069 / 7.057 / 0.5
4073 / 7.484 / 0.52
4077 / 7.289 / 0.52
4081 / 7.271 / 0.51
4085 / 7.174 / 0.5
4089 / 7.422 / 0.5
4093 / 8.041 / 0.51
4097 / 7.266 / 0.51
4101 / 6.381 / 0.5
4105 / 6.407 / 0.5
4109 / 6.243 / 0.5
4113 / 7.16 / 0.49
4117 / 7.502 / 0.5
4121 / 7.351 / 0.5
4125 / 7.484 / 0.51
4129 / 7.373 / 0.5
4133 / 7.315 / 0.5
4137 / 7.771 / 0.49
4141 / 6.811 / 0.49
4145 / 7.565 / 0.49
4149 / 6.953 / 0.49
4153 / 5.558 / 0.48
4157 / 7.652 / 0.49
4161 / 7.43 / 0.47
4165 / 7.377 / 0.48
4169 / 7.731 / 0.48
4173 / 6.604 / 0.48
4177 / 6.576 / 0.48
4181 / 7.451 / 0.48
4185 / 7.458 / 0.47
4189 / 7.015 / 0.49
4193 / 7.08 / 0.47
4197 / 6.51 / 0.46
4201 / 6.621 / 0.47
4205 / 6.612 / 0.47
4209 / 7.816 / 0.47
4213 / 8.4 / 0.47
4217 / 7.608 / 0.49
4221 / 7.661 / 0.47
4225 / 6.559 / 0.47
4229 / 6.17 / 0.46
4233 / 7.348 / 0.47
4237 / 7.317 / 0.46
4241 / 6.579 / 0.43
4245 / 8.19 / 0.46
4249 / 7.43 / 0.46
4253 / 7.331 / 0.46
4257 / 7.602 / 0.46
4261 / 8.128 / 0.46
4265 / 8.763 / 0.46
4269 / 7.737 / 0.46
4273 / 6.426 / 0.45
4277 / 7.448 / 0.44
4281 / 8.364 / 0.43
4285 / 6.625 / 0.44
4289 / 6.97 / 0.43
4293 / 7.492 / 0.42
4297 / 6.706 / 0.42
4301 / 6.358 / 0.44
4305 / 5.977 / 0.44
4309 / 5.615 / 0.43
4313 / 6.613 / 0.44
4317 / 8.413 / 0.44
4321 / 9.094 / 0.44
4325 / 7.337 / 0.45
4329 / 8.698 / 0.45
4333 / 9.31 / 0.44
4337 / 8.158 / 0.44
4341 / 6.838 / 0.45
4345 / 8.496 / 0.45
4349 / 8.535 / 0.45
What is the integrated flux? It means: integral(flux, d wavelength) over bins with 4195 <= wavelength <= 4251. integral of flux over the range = 403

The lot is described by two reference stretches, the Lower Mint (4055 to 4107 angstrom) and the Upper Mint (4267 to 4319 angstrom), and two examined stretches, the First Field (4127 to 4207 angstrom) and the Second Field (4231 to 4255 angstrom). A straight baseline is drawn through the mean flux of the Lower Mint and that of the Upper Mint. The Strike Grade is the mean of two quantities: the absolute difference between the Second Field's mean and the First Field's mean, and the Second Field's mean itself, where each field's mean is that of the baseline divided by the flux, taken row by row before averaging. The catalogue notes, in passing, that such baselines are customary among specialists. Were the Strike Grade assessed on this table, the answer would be 0.501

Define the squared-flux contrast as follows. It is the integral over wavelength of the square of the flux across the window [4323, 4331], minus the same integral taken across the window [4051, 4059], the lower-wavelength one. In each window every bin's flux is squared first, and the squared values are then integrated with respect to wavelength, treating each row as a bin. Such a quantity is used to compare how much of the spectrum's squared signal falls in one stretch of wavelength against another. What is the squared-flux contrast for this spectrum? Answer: 173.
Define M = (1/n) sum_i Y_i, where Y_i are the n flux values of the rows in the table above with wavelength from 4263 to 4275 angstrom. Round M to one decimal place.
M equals 7.6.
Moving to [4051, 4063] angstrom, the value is 6.5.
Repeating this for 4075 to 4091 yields 7.3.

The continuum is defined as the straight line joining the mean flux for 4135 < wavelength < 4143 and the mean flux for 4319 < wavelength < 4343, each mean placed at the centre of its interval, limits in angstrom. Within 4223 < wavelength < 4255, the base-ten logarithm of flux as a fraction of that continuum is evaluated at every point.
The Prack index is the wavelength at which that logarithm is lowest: 4229 angstrom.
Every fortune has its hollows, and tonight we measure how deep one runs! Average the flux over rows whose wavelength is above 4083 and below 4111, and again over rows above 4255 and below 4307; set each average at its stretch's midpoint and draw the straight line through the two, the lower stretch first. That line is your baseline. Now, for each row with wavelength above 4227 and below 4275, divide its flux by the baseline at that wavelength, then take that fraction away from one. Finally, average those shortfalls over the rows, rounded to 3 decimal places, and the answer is -0.026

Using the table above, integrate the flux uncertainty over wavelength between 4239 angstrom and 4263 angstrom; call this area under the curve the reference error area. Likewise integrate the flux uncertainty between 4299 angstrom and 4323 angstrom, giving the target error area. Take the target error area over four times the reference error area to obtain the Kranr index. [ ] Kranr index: 0.241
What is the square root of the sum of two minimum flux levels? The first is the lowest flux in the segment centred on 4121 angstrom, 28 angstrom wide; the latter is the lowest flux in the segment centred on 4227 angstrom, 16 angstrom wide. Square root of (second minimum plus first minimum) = 3.52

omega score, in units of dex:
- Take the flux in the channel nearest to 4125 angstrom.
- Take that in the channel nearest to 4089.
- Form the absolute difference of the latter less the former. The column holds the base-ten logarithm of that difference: -1.2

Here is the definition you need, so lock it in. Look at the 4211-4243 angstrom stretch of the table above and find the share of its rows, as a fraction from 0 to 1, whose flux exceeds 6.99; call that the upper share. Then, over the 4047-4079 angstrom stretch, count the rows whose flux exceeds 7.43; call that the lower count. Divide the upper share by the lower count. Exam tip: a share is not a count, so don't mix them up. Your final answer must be 0.31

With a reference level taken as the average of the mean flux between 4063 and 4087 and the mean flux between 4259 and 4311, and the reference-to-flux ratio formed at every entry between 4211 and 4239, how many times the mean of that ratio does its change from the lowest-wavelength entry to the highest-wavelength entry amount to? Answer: 0.13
